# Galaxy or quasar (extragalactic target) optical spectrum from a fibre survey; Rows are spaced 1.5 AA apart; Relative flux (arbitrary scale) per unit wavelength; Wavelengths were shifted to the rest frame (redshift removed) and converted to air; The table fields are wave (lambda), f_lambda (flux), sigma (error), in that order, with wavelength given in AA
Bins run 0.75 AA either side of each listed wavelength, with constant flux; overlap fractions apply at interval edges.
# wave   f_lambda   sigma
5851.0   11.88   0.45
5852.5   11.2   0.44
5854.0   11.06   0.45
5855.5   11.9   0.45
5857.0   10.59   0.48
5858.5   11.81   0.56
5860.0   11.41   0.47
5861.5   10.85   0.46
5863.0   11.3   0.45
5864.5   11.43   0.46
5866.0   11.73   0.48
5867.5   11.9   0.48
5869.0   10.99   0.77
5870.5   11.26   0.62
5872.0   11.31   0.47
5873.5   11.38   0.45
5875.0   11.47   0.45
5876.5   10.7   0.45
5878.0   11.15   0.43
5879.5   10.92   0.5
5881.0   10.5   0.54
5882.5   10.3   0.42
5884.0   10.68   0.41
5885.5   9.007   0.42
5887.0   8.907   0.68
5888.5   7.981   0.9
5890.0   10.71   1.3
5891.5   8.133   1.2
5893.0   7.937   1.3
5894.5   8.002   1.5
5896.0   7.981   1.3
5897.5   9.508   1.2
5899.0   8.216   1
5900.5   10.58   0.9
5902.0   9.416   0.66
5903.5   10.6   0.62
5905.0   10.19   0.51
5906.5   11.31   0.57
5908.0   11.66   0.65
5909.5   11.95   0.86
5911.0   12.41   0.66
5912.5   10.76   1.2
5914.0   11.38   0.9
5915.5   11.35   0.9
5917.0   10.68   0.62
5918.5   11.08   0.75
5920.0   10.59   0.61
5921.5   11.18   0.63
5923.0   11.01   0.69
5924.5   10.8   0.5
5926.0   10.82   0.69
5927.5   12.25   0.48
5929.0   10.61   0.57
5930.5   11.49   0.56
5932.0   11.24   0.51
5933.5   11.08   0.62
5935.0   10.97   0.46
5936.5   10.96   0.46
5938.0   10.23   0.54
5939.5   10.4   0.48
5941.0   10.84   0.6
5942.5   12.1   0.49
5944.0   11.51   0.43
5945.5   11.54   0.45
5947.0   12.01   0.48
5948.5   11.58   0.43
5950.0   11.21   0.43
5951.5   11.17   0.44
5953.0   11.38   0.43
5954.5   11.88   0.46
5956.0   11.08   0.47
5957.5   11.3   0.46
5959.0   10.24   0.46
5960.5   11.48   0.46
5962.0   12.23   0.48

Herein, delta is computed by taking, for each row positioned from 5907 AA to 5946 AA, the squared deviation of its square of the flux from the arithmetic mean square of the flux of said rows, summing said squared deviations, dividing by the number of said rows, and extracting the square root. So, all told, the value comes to 12.5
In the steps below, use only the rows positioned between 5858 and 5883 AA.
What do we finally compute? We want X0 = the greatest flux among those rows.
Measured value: 11.9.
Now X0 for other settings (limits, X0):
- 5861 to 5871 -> 11.9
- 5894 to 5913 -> 12.41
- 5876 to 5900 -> 11.15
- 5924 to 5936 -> 12.25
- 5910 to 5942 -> 12.41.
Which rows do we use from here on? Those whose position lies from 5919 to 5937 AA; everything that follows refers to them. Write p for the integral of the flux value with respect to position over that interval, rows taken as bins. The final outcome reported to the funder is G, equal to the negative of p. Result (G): -199.5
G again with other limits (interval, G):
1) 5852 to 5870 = -204.3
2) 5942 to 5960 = -205.3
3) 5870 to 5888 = -190.6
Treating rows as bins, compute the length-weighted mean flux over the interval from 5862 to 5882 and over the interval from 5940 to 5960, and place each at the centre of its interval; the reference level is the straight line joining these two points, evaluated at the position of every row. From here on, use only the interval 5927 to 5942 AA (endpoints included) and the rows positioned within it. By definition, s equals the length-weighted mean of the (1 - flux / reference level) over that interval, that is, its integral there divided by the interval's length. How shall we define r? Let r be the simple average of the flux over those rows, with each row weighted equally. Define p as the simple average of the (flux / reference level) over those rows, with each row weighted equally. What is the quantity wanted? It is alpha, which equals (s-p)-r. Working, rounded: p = 0.97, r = 11.0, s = 0.03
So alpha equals -11.9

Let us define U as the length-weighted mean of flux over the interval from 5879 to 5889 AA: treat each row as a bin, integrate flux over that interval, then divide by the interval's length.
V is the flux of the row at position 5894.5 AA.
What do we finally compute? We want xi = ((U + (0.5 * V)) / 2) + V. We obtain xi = 14.9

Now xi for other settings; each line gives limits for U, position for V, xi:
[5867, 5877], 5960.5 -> 20.0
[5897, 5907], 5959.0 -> 17.8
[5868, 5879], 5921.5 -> 19.6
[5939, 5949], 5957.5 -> 19.8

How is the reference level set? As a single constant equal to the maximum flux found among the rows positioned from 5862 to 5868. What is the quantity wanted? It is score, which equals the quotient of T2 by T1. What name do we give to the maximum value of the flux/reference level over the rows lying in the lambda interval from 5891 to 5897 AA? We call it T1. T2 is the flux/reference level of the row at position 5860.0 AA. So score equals 1.40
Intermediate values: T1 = 0.68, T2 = 0.96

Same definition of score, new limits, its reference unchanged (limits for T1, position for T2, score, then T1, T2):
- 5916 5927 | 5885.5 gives 0.81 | 0.94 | 0.76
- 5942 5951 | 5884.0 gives 0.88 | 1.02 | 0.90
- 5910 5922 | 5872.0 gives 0.91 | 1.04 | 0.95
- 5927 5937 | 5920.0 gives 0.86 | 1.03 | 0.89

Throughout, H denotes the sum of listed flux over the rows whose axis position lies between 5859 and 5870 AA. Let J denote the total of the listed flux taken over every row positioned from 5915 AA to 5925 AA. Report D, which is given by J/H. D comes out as 0.96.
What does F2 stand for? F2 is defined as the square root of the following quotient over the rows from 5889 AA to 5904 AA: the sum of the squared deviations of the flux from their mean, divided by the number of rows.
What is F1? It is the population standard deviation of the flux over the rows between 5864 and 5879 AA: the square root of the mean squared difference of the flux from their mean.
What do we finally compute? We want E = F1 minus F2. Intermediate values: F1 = 0.33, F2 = 1.13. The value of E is -0.8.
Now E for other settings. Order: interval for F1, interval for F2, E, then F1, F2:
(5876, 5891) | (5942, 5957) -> 0.7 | 1.01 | 0.34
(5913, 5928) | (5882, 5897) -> -0.7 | 0.46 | 1.11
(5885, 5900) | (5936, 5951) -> 0.3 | 0.86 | 0.60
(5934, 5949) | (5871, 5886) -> -0.1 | 0.60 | 0.69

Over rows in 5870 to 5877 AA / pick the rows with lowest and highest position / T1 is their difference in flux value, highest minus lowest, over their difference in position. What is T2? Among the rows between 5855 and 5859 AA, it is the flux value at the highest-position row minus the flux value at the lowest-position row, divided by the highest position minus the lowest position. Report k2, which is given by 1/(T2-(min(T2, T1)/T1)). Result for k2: -1.0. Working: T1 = -0.093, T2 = -0.03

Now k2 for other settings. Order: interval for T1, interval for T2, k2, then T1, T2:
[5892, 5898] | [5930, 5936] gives 4.6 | 0.349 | -0.12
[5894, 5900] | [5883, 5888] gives 0.1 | 0.048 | -0.59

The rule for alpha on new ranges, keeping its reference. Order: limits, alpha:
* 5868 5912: -11.0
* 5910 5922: -12.2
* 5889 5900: -9.2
